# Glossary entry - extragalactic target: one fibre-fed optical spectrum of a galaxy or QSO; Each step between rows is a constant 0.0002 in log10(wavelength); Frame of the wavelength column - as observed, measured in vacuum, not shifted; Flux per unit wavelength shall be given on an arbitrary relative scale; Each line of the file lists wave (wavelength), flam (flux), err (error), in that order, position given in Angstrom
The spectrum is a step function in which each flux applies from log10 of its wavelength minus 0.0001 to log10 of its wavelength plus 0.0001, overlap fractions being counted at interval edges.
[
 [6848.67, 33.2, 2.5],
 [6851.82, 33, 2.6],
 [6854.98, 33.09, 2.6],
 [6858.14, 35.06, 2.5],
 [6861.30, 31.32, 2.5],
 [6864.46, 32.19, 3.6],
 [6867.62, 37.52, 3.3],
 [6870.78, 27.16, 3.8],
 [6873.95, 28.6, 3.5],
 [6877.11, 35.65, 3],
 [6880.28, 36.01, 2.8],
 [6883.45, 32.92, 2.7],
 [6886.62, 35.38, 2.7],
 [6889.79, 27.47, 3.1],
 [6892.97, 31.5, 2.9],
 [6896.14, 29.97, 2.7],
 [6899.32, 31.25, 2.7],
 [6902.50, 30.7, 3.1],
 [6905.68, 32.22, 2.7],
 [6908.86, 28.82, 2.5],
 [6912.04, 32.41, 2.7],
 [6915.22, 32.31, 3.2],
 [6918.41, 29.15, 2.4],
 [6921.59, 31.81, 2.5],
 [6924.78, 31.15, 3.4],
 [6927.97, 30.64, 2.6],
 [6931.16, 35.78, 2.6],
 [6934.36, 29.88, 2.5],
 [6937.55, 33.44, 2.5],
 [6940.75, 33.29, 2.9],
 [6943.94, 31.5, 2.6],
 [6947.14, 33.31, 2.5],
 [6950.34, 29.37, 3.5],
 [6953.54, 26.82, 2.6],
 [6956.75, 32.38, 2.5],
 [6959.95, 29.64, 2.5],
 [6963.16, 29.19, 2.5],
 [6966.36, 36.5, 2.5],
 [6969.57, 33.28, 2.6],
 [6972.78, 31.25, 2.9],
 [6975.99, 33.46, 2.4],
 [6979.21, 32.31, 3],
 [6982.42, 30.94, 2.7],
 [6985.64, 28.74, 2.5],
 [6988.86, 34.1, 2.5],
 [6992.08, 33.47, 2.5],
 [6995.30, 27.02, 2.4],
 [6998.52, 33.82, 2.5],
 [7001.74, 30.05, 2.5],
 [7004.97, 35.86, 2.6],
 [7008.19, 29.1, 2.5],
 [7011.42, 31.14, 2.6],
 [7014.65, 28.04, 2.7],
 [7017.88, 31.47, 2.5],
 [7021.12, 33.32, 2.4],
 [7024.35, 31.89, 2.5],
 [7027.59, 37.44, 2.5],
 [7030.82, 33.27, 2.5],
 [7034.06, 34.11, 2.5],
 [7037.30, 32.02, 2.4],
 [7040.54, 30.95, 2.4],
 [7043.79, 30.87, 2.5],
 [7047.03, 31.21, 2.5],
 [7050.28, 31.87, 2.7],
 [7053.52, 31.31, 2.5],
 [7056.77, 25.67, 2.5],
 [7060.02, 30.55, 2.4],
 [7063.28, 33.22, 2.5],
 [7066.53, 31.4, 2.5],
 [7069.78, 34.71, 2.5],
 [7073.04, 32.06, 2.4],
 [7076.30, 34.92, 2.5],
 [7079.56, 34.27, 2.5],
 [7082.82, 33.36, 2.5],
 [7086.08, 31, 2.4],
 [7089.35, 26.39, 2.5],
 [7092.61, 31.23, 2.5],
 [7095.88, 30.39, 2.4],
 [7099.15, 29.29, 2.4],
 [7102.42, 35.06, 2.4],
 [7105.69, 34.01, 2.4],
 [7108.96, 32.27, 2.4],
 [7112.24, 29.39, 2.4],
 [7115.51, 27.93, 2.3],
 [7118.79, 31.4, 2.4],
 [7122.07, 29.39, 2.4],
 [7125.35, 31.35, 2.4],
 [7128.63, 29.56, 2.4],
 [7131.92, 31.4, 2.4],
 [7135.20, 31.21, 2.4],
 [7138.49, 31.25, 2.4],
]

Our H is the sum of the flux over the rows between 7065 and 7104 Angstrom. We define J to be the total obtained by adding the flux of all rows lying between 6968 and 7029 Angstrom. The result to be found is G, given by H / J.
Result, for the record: 0.6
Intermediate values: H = 384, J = 607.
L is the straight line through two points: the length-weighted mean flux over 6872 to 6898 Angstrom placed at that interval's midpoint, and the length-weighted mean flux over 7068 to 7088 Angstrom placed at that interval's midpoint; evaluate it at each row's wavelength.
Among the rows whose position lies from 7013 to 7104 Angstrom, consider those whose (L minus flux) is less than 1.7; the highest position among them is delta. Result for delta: 7102.42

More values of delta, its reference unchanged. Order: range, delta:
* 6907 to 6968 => 6966.36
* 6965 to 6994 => 6992.08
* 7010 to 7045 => 7037.30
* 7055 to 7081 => 7079.56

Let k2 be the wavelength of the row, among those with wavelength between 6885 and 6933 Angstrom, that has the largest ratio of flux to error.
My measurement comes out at 6931.16 Angstrom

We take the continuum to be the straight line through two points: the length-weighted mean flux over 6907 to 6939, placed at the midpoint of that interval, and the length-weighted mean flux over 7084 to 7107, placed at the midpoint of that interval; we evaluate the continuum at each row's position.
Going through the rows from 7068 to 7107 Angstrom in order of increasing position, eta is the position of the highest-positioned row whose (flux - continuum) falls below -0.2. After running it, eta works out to 7099.15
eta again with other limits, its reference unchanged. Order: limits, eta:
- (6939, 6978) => 6963.16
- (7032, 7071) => 7060.02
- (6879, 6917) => 6908.86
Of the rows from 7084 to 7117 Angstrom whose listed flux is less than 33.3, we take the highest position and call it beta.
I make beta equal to 7115.51 Angstrom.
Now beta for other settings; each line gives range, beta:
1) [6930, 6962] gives 6959.95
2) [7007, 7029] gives 7024.35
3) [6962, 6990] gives 6985.64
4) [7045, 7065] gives 7063.28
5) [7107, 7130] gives 7128.63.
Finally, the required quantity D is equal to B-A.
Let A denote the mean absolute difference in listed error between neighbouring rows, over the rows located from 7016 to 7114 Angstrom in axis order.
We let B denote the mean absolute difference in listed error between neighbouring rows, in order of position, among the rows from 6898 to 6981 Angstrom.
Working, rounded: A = 0.05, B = 0.35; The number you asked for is 0.30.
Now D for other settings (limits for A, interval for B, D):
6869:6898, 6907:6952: 0.16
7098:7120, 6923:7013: 0.20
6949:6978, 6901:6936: 0.16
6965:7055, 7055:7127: -0.09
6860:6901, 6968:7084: -0.21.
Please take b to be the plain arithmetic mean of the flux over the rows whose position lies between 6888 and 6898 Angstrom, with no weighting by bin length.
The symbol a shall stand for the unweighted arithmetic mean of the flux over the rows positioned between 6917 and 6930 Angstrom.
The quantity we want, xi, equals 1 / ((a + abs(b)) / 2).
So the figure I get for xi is 0.0331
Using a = 30.7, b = 29.6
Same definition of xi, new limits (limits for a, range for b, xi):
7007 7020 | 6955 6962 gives 0.0328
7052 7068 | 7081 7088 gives 0.0319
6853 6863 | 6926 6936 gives 0.0306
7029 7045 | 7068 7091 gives 0.0309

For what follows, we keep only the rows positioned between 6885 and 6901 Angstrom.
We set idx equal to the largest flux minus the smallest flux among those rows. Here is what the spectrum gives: 7.9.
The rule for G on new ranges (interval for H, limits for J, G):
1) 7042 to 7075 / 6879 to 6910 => 1.0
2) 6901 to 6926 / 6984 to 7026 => 0.6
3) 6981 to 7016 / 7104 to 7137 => 1.1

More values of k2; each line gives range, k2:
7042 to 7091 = 7076.30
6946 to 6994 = 6966.36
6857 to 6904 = 6858.14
